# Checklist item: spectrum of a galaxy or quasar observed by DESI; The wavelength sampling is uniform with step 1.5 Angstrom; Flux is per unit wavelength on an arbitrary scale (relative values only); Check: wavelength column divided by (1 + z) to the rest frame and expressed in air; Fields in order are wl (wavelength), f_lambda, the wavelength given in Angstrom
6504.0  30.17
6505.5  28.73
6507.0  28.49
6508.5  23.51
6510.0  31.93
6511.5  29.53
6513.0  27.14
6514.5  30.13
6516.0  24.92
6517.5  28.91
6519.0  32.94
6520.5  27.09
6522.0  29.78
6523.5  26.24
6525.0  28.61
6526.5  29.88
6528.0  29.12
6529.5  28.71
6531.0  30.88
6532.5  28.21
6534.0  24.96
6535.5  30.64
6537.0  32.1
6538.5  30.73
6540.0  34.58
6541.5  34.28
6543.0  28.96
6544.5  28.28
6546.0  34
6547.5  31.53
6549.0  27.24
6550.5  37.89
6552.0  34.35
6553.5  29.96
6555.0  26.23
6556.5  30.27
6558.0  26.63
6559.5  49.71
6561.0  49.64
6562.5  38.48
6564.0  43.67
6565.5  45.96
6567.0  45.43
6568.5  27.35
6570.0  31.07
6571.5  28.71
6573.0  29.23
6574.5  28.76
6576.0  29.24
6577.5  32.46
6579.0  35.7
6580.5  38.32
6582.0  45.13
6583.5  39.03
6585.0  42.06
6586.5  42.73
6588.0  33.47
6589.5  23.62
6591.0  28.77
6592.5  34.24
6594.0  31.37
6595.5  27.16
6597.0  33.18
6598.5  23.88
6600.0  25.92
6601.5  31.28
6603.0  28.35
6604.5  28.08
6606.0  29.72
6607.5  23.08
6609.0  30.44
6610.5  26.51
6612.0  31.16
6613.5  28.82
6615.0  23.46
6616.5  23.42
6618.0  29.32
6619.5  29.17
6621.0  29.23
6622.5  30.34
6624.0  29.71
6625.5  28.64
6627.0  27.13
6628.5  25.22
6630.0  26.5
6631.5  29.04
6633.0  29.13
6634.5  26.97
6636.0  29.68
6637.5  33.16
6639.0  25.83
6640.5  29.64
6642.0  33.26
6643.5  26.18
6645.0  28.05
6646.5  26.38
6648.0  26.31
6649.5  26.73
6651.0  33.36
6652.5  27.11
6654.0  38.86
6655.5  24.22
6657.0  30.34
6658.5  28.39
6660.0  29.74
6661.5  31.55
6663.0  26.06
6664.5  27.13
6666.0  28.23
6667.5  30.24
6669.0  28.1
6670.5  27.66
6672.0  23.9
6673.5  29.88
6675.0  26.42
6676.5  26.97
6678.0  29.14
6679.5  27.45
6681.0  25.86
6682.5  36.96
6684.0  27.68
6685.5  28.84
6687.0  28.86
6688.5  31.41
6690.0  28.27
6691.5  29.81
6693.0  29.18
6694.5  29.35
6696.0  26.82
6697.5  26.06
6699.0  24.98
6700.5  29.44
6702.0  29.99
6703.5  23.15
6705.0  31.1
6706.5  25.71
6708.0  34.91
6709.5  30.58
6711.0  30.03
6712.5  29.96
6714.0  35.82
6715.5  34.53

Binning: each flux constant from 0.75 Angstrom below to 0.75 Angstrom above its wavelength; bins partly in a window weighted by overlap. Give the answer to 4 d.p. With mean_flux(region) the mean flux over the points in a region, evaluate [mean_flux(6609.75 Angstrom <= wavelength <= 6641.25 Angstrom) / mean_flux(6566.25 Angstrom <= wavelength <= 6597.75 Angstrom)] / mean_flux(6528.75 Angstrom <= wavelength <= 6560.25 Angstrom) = 0.0266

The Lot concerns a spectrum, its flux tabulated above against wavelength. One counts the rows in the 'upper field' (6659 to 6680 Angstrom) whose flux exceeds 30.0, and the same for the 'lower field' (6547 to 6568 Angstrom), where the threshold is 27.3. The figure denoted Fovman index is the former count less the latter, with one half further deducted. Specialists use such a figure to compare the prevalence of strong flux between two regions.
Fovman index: -9.5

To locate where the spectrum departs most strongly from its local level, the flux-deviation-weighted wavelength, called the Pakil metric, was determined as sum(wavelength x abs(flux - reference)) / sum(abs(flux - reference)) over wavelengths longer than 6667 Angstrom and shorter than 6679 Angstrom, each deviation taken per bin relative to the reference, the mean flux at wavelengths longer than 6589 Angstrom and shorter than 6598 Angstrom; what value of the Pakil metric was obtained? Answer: 6672.9 Angstrom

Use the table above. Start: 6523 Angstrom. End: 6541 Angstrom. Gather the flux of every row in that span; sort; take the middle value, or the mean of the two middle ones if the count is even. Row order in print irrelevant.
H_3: 29.5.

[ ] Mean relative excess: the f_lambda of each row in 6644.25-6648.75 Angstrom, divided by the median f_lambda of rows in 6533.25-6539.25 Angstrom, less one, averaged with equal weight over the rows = -0.12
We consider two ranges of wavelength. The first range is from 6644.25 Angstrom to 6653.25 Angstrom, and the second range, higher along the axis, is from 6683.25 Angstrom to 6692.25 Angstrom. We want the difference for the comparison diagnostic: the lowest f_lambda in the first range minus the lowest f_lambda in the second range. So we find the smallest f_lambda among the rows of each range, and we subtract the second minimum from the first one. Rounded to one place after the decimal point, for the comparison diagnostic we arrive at -1.4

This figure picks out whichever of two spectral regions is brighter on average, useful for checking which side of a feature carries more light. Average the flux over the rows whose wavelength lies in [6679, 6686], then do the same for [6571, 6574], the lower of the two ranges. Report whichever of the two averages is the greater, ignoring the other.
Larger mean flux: 29.4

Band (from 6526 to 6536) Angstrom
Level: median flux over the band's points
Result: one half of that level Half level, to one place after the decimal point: 14.6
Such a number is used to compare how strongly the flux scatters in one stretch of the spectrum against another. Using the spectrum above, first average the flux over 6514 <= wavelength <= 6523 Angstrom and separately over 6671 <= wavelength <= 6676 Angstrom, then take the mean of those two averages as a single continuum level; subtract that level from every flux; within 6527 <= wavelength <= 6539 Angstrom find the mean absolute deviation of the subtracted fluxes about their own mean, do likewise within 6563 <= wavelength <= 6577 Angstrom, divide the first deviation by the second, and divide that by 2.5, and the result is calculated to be 0.09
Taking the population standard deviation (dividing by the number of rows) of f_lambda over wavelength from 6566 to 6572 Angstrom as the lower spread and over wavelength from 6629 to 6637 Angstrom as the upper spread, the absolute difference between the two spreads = 5.9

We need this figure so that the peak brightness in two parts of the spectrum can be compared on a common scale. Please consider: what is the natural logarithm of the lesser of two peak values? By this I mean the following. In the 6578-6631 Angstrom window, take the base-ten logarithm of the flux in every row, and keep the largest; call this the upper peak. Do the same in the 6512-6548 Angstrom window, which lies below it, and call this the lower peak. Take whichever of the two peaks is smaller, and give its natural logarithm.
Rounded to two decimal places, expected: 0.43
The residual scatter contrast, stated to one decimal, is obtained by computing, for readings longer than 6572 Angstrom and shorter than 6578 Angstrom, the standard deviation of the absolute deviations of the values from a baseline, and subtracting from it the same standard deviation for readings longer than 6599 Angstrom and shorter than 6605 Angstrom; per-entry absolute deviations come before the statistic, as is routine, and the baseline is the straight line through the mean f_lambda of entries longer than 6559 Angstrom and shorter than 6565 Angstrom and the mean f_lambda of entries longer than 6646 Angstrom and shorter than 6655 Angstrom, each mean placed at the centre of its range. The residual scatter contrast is -0.3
